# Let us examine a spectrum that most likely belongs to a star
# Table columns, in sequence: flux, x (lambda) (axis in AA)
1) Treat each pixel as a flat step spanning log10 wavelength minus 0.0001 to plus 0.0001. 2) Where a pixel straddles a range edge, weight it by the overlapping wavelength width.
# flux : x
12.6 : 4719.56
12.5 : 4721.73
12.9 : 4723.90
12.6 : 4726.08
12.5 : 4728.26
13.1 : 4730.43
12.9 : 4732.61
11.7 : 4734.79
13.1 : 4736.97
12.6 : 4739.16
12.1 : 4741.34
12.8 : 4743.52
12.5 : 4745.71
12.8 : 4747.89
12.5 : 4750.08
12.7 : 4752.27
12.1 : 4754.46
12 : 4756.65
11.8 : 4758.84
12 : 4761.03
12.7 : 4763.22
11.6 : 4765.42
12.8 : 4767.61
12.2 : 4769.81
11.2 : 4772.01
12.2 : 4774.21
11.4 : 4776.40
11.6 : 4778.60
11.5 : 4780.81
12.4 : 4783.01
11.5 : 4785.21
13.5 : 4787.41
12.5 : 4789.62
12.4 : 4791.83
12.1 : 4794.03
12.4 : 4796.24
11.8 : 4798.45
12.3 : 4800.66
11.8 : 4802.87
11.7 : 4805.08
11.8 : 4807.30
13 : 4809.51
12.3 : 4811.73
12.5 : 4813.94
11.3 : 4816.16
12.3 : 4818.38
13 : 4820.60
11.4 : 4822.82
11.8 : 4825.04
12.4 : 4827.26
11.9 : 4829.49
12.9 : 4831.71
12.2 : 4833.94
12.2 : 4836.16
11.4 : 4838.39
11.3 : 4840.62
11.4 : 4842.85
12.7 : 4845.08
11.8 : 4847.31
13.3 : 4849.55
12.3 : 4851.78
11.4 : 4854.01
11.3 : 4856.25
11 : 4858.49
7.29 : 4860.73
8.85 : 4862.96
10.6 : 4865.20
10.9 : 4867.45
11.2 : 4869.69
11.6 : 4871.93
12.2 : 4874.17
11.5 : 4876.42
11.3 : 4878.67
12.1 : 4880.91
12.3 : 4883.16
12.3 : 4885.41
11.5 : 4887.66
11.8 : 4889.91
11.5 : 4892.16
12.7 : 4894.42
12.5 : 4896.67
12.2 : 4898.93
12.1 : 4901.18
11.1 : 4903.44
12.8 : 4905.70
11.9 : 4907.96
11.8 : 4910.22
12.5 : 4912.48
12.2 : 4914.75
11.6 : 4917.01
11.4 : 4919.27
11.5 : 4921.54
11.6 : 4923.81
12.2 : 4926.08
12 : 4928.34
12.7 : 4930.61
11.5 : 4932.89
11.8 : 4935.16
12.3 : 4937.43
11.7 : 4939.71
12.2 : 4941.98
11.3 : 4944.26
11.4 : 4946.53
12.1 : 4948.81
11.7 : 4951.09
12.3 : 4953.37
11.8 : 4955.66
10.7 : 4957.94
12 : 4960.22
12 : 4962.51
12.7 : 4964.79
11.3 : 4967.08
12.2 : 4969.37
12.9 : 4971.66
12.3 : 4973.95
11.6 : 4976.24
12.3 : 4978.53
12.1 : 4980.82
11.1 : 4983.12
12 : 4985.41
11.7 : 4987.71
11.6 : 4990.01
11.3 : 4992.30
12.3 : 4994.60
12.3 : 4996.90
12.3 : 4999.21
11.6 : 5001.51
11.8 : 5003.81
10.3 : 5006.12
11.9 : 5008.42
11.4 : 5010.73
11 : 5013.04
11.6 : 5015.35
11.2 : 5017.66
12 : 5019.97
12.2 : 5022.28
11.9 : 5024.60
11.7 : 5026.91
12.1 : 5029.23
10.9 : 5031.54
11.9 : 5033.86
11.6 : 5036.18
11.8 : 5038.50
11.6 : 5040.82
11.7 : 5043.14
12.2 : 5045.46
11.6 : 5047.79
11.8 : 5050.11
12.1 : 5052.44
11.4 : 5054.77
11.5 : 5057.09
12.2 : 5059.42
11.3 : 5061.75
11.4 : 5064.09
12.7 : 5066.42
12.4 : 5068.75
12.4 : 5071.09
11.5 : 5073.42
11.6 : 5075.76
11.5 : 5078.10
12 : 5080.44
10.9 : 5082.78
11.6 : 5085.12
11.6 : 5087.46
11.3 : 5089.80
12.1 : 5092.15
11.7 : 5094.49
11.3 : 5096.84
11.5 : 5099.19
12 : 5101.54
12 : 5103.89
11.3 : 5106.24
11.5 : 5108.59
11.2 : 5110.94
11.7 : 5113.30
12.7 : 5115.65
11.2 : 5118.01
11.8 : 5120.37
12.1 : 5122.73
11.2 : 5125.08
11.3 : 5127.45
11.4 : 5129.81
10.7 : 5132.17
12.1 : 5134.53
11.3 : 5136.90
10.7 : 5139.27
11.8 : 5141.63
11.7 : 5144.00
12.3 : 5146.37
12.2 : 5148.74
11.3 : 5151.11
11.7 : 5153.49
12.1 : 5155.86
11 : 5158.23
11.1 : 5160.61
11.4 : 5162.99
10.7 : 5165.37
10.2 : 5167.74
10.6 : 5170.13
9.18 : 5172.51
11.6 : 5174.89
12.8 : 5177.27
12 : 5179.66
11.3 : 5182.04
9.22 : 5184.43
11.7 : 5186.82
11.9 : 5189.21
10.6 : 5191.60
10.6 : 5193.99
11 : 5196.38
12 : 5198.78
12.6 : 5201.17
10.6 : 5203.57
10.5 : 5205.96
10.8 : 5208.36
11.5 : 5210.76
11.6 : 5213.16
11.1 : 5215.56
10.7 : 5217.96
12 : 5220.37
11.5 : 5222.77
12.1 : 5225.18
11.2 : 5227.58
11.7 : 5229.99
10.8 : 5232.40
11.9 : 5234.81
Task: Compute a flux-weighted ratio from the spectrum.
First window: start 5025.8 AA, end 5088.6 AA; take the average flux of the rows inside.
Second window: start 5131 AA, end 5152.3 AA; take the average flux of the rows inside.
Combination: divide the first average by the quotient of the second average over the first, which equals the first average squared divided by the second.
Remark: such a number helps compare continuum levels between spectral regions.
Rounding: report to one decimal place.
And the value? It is 11.9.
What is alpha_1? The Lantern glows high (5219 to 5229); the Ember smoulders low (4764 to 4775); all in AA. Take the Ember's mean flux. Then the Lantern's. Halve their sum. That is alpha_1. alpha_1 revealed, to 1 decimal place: 11.8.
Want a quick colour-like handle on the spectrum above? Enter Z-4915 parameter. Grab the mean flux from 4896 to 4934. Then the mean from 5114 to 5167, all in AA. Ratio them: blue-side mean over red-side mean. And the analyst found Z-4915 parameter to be 1.04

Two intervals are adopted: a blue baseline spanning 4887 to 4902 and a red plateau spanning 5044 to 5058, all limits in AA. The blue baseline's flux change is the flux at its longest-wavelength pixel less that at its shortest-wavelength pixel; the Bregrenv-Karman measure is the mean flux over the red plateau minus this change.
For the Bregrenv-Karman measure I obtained 11.2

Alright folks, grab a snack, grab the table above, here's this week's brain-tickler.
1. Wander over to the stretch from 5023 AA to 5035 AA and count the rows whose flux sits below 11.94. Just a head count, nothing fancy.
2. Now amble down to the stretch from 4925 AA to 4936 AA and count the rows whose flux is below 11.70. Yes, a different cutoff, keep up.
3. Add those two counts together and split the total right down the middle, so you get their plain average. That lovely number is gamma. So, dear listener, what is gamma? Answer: 2.5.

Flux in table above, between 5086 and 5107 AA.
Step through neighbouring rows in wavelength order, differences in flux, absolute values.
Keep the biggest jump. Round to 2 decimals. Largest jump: 0.80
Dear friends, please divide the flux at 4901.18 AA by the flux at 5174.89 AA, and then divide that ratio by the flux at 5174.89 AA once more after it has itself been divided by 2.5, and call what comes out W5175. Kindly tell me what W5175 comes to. 0.225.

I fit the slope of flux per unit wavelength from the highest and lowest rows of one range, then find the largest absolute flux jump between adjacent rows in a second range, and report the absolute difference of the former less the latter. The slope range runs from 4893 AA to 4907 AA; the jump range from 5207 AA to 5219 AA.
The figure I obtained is 0.69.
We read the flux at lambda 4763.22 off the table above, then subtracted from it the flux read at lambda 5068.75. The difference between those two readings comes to 0.3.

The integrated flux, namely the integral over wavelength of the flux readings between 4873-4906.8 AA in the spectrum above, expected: 405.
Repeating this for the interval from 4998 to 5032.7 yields 402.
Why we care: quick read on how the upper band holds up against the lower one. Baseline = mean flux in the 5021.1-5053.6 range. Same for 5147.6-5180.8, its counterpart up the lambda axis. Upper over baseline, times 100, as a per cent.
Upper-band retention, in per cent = 95.6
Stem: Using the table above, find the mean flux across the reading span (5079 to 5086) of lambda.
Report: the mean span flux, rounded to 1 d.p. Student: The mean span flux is 11.5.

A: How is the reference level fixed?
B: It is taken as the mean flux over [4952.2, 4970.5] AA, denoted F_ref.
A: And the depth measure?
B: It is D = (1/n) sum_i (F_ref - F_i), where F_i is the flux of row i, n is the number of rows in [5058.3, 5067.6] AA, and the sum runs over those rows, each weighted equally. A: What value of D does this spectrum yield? 0.0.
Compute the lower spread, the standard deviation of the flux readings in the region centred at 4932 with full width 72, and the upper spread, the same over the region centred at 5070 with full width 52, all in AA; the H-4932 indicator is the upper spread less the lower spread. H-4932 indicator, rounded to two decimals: -0.05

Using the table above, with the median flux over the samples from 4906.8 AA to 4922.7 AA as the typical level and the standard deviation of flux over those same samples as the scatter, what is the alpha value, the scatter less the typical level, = -11.4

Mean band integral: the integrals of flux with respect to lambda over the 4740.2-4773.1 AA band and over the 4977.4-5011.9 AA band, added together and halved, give 404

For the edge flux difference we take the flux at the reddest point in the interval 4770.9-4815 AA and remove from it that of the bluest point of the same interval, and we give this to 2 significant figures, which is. 1.3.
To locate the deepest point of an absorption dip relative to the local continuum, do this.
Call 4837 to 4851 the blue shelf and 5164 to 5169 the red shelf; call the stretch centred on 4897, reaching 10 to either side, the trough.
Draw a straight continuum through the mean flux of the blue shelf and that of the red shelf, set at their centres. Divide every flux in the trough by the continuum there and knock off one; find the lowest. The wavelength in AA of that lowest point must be 4903.44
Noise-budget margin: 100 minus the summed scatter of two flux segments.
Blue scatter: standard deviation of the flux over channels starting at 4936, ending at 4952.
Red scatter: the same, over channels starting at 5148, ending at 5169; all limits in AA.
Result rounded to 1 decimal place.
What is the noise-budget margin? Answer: 99.0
